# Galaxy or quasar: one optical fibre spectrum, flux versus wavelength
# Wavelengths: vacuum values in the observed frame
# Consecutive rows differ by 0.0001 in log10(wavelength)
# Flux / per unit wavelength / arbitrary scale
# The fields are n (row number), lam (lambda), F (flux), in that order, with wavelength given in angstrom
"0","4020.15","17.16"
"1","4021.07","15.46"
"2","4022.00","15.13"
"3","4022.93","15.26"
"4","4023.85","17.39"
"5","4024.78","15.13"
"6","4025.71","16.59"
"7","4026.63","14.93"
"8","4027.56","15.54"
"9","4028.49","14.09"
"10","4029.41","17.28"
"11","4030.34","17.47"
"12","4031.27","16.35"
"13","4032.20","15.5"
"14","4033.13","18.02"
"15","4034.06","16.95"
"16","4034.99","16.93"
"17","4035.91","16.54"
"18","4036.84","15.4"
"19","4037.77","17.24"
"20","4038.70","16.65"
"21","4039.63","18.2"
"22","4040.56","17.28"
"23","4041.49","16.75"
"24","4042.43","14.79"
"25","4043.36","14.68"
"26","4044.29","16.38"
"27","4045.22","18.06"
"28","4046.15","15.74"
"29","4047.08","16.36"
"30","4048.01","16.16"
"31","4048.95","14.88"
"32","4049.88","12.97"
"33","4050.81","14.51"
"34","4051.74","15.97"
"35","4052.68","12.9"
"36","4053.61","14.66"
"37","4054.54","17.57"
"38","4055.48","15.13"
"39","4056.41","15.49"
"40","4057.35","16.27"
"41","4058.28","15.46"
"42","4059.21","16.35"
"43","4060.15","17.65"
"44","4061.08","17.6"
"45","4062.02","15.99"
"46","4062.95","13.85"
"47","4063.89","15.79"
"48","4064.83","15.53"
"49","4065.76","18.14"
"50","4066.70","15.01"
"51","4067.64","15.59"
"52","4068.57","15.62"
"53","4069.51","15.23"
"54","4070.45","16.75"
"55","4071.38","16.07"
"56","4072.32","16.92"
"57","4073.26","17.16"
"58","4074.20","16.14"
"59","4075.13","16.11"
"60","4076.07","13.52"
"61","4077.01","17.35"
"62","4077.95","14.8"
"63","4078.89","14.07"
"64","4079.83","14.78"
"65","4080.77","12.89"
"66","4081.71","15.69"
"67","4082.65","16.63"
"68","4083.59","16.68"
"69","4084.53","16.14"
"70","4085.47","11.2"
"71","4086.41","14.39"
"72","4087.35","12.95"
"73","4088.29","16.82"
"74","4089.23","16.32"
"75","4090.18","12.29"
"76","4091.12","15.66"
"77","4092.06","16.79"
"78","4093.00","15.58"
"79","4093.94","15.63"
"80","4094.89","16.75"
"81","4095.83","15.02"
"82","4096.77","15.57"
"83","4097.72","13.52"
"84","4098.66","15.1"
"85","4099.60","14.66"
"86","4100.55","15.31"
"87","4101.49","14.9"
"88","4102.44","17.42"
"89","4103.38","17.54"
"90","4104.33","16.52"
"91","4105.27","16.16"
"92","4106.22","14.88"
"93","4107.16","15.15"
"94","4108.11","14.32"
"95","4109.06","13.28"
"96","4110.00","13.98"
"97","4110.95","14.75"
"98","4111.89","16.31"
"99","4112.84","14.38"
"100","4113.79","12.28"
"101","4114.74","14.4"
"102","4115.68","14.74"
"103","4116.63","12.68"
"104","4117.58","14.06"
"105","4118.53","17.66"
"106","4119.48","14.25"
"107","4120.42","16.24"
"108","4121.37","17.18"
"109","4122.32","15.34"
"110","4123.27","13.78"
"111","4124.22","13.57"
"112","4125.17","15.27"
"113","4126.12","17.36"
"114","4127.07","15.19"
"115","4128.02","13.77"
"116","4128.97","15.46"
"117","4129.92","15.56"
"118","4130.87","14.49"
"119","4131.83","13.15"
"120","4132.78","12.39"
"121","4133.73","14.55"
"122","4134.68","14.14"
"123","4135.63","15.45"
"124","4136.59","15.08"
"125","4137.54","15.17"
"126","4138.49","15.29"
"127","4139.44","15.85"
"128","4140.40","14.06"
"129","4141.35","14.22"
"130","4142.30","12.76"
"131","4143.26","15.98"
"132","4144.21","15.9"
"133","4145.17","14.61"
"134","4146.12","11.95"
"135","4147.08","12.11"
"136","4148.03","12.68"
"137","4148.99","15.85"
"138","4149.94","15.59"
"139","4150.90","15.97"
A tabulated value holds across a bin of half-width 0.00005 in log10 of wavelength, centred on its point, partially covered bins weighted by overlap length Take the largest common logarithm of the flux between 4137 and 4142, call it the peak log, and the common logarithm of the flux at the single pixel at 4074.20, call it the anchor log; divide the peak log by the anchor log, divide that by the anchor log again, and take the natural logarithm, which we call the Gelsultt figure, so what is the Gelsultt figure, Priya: -0.195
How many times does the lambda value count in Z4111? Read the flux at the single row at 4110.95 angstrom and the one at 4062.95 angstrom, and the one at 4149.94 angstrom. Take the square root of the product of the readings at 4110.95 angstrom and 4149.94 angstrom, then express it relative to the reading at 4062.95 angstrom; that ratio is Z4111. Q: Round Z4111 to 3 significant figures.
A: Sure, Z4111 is 1.09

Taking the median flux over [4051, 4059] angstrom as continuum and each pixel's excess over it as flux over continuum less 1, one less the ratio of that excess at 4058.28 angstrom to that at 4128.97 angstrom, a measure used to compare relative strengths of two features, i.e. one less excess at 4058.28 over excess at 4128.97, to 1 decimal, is 0.0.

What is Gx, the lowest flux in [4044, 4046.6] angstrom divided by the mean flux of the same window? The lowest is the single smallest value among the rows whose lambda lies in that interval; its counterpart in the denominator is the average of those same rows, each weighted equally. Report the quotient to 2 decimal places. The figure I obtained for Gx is 0.94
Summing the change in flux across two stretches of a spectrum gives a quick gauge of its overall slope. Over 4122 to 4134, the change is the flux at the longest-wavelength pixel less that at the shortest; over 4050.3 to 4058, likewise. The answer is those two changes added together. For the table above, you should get 1.0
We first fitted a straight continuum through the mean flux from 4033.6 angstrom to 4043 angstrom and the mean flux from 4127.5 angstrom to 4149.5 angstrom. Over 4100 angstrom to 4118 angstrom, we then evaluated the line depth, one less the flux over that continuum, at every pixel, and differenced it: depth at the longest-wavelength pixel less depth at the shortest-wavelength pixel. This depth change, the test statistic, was 0.058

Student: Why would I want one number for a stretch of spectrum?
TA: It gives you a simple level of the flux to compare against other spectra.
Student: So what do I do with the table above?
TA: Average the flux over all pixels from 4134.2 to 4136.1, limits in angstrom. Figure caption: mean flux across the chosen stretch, 14.8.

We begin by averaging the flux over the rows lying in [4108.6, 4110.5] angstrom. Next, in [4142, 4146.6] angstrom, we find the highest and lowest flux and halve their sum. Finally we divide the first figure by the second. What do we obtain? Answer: 0.98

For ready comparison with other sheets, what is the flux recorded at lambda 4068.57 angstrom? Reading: 15.62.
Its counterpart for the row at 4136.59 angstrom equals 15.08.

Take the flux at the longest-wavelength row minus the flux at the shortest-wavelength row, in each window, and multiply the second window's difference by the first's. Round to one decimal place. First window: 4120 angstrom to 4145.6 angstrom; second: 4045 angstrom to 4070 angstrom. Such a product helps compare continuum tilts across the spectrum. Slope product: 4.6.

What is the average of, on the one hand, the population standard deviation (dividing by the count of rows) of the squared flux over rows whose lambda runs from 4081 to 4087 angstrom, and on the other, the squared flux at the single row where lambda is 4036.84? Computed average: 145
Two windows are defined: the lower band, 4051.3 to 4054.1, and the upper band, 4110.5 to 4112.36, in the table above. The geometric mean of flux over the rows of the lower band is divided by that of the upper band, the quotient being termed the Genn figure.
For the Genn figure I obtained 0.93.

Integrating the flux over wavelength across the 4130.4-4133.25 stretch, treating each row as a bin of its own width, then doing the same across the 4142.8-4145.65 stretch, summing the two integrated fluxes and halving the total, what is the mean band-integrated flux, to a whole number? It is 41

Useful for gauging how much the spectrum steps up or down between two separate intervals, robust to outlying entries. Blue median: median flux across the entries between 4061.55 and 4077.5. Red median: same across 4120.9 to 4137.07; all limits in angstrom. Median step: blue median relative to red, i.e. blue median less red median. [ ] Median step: 0.9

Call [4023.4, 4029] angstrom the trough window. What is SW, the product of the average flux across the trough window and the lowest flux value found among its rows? 220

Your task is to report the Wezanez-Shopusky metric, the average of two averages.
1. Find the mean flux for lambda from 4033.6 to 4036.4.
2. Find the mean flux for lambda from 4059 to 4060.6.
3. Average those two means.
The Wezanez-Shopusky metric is 16.9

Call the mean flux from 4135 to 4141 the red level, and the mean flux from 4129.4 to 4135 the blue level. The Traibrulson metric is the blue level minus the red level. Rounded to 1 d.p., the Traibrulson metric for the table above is -1.1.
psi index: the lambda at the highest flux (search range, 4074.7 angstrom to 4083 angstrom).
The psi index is 4077.01 angstrom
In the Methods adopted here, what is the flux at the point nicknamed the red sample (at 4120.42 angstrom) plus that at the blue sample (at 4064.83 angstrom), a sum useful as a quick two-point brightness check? 31.8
